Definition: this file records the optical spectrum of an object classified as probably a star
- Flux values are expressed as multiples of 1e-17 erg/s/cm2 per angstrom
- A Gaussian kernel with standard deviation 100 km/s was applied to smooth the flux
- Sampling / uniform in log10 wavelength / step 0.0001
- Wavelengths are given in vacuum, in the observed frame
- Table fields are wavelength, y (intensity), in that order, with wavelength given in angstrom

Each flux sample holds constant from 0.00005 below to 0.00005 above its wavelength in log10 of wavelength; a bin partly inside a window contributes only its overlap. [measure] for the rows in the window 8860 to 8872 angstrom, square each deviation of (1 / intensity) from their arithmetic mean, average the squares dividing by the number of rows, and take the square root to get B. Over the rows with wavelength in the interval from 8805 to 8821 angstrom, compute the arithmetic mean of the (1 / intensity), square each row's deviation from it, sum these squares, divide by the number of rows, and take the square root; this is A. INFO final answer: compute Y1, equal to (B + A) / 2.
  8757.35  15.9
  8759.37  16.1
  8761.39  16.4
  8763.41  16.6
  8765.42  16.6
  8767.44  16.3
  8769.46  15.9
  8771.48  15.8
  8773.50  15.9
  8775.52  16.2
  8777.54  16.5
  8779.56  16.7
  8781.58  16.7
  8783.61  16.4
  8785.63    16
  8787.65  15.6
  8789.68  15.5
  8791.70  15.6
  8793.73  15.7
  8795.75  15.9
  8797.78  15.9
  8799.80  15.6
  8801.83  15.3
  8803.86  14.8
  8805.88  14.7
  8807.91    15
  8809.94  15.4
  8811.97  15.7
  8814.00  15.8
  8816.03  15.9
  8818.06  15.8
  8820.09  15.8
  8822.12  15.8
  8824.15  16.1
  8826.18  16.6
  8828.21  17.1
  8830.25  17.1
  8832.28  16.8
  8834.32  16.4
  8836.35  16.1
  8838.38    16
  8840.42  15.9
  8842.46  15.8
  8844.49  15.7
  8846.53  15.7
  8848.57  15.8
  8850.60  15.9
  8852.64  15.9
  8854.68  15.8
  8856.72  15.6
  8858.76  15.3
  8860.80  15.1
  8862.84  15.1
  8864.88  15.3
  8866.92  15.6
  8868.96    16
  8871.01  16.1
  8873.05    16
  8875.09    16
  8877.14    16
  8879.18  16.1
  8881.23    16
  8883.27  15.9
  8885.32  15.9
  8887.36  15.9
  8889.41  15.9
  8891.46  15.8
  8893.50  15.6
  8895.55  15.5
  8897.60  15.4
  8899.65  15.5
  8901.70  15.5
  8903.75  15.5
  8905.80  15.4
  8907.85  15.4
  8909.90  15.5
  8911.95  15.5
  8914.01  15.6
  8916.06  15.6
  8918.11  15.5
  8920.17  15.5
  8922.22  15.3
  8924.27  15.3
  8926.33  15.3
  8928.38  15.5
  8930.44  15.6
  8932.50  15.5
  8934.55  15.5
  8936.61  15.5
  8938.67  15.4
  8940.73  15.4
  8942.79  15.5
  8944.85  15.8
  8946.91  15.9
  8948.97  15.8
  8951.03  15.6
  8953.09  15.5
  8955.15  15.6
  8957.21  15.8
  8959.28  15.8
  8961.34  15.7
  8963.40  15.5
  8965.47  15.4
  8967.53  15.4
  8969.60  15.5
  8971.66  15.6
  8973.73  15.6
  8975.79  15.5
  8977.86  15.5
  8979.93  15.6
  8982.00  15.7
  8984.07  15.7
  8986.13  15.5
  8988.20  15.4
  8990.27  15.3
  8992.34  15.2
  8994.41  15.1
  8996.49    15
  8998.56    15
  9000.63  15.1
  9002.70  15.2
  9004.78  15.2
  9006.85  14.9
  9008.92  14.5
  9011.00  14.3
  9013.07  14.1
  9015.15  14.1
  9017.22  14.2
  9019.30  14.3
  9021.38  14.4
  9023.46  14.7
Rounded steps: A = 0.0018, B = 0.0017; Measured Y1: 0.0017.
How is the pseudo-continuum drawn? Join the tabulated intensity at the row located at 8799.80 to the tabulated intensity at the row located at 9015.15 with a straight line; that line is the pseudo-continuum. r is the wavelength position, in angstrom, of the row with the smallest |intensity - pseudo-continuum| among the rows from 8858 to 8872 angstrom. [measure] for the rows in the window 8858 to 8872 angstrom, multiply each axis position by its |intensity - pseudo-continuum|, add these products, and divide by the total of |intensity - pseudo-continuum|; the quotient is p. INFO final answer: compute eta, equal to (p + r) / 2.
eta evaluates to 8865.6 angstrom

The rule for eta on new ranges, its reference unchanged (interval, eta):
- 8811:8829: 8817.7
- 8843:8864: 8857.1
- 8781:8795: 8787.9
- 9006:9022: 9013.7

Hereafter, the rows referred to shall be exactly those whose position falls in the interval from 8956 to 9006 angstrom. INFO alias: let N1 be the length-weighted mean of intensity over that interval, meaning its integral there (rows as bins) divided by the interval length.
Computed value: 15.4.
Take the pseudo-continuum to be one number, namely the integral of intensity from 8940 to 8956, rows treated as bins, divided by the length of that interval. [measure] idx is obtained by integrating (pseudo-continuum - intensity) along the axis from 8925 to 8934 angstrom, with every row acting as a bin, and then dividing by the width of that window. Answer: 0.174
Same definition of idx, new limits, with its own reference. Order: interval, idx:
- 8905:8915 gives 0.163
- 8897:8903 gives 0.172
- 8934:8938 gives 0.154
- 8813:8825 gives -0.219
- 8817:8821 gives -0.156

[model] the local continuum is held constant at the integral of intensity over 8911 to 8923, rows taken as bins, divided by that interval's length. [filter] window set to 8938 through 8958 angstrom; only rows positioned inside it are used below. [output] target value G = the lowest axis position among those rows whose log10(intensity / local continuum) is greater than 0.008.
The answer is 8944.85 angstrom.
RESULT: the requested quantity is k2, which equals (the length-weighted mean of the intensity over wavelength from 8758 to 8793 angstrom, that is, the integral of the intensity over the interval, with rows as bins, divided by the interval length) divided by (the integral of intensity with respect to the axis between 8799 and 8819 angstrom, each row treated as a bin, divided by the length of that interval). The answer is 1.05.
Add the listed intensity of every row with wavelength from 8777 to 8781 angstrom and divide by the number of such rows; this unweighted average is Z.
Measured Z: 16.6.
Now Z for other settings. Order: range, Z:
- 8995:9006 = 15.1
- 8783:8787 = 16.2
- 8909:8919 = 15.5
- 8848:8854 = 15.9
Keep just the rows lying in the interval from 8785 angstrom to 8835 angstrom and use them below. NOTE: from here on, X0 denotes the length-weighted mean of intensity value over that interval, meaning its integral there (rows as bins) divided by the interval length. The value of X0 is 15.8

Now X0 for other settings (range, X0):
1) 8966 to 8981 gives 15.5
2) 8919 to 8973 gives 15.5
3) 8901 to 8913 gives 15.5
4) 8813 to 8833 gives 16.3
